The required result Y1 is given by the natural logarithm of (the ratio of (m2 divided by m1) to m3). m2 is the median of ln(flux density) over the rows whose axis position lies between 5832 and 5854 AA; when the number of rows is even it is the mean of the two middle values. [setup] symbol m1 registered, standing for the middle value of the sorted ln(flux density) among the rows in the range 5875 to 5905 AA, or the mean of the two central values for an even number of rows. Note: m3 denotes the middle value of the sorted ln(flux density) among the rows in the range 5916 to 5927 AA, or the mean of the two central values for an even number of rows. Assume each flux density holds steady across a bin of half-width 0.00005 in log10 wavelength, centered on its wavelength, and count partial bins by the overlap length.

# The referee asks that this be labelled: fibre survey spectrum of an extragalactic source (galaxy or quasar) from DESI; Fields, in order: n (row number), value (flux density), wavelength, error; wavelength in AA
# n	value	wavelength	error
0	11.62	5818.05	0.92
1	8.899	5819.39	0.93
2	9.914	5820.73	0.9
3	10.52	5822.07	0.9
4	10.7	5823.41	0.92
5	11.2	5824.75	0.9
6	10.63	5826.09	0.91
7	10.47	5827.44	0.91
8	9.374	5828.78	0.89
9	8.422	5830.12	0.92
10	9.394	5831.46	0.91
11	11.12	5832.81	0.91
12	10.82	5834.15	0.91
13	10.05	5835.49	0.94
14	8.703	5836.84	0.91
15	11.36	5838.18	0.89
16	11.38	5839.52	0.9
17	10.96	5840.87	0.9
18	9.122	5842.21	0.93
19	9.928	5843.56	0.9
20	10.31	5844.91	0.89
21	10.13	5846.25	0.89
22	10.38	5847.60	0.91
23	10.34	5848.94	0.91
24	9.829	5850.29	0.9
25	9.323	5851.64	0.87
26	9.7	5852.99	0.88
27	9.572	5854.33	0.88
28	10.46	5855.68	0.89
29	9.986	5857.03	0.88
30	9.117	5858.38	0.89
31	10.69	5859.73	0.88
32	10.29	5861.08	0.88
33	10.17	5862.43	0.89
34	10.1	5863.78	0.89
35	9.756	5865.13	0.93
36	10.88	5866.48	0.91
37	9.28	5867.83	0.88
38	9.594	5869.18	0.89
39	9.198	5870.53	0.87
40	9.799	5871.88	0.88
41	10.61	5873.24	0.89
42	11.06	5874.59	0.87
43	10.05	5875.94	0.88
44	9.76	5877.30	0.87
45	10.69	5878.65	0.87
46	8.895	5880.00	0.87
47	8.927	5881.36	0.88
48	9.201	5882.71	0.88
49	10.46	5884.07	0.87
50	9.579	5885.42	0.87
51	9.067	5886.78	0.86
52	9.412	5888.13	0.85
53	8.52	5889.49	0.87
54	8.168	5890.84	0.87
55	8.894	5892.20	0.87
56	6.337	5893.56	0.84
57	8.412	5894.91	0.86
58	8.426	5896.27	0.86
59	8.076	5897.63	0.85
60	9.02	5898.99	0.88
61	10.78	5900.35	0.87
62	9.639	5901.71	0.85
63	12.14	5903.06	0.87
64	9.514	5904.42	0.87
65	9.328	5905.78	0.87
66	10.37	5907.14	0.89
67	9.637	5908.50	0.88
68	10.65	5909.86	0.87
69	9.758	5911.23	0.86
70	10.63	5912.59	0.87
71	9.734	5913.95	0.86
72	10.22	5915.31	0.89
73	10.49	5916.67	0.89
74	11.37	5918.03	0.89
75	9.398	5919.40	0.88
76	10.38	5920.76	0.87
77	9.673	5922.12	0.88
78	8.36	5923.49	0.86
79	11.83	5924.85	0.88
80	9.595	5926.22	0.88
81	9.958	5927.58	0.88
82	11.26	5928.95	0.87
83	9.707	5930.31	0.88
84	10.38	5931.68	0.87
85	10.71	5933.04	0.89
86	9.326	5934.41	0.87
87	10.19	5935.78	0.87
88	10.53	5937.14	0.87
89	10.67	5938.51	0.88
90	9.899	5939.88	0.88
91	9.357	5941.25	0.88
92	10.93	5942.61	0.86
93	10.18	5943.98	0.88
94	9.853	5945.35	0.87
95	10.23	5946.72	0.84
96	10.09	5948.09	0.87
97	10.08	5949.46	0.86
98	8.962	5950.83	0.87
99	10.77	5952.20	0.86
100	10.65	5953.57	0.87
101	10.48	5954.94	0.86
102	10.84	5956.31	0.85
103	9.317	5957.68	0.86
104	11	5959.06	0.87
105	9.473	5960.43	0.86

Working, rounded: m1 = 2.21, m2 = 2.32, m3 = 2.30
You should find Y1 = -0.79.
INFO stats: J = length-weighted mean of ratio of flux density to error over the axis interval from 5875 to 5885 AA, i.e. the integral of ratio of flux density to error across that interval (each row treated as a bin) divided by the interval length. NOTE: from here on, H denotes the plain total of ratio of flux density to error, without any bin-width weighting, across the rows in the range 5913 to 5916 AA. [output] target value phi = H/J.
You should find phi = 2.04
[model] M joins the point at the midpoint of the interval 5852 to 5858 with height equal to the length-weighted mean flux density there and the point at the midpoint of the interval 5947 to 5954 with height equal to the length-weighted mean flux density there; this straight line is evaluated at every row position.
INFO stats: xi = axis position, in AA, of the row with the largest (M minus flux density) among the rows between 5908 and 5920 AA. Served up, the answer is 5919.40 AA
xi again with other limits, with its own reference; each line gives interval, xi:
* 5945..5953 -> 5950.83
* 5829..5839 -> 5830.12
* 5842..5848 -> 5842.21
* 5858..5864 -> 5858.38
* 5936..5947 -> 5941.25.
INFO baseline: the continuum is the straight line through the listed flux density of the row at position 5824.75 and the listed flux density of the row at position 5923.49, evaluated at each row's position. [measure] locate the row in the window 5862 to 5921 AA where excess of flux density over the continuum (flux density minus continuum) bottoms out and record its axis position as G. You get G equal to 5893.56 AA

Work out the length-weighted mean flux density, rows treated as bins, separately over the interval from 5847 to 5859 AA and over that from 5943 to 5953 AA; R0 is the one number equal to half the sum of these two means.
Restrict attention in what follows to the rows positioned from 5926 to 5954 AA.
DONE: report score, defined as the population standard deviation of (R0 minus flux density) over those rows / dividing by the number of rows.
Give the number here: 0.6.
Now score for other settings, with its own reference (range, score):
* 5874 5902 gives 1.1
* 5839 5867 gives 0.6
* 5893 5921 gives 1.2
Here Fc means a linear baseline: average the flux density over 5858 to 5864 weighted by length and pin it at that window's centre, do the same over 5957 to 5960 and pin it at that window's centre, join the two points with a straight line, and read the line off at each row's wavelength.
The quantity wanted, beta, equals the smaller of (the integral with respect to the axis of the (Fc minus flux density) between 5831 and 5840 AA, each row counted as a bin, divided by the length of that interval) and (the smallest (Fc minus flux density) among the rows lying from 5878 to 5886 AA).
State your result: -0.6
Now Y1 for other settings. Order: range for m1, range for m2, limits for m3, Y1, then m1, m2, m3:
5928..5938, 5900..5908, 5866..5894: -0.82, 2.34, 2.30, 2.24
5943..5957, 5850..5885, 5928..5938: -0.87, 2.32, 2.28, 2.34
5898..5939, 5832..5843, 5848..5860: -0.80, 2.32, 2.39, 2.29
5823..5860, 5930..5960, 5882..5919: -0.82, 2.32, 2.32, 2.26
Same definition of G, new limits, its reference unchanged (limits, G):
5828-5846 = 5830.12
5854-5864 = 5858.38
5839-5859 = 5842.21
